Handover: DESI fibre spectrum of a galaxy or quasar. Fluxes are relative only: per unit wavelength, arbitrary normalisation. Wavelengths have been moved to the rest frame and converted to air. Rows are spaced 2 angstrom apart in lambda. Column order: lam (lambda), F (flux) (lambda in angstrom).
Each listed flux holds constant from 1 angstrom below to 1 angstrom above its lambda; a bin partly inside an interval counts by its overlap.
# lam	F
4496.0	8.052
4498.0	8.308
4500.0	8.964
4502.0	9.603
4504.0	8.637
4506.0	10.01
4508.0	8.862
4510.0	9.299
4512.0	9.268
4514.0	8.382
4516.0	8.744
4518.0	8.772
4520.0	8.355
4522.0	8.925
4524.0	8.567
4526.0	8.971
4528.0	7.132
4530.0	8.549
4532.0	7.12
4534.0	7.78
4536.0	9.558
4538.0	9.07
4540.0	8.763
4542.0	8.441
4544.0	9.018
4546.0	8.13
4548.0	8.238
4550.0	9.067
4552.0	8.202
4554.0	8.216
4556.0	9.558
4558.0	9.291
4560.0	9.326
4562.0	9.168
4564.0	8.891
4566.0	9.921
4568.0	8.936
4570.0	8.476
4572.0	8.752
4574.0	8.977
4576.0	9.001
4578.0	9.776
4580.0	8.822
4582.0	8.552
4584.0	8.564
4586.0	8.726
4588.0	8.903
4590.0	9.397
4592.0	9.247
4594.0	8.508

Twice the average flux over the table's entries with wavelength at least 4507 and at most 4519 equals 17.8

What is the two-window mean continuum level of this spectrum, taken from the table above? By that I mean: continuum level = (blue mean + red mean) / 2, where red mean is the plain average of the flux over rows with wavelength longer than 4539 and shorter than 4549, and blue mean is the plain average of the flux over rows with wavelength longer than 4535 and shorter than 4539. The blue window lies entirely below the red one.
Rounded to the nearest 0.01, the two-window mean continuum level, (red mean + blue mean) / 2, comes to 8.92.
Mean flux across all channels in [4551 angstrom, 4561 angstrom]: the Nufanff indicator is 8.92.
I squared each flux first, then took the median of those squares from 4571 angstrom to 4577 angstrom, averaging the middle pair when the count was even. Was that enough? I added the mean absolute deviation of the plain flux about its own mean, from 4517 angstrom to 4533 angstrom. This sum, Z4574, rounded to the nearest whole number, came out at 81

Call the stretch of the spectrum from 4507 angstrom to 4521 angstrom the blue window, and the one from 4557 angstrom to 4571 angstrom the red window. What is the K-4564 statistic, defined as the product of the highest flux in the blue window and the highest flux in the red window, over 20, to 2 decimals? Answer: 4.61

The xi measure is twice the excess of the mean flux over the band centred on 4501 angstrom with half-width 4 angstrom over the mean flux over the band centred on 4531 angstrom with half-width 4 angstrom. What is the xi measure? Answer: 2.5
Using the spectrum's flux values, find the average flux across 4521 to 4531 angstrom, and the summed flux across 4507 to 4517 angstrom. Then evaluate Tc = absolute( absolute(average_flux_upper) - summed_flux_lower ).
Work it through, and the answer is 36.1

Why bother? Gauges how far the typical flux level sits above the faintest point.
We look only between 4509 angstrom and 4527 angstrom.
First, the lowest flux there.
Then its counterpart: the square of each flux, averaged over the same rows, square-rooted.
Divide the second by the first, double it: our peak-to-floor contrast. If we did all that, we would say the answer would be 2.11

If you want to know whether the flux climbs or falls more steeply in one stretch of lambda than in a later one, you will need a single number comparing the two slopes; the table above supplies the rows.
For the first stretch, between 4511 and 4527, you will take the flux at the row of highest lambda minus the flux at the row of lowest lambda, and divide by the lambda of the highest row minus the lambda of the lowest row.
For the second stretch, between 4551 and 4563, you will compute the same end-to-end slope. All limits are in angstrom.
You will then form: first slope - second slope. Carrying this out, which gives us -0.12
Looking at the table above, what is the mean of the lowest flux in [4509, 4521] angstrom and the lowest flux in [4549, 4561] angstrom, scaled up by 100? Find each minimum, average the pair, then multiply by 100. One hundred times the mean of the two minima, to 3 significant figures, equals 828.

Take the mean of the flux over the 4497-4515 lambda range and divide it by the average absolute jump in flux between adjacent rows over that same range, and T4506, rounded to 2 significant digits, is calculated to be 12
